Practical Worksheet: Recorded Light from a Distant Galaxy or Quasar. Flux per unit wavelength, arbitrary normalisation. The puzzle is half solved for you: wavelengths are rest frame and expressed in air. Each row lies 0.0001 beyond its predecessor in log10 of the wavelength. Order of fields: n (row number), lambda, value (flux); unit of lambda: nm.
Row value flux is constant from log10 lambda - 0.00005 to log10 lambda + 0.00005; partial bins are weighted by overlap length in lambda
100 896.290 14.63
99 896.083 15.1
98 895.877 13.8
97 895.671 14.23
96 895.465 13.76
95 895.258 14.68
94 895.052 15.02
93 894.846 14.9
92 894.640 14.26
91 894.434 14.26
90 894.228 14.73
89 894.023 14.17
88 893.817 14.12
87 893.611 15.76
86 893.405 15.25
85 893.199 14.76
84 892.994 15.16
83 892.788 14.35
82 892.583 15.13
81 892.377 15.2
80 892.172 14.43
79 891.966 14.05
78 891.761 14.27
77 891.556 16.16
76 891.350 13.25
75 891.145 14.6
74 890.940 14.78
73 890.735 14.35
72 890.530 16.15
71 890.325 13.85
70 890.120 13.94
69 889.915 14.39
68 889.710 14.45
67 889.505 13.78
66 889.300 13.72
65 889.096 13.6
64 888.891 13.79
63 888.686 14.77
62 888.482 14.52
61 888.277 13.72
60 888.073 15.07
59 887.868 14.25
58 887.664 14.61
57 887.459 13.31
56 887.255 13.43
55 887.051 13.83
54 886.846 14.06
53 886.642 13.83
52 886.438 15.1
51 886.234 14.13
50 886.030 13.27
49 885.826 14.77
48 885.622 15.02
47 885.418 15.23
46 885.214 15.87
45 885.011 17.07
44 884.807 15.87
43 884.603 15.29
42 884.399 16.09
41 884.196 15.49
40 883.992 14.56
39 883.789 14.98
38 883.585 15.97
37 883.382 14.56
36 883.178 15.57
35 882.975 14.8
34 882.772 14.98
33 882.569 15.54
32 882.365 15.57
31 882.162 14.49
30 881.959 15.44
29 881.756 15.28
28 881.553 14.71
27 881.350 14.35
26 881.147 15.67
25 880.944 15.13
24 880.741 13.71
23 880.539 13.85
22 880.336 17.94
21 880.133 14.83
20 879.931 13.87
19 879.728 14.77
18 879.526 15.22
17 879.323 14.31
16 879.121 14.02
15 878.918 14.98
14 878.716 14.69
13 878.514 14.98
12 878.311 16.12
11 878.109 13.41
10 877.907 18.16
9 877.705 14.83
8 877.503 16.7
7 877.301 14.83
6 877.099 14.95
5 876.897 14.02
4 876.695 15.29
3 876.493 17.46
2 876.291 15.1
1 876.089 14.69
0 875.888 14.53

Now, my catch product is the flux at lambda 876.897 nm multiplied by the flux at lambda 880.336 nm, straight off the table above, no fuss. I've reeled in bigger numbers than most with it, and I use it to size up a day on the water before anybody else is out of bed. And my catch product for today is 252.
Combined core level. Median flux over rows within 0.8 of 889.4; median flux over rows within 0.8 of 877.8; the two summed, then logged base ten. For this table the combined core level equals 1.460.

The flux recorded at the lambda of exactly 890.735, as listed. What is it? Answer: 14.35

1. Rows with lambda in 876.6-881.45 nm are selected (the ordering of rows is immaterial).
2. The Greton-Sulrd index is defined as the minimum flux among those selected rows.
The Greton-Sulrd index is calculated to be 13.41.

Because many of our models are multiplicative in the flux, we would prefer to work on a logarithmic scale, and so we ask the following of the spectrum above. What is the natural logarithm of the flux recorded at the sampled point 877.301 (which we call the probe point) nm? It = 2.70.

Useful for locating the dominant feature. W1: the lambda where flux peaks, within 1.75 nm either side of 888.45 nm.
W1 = 888.073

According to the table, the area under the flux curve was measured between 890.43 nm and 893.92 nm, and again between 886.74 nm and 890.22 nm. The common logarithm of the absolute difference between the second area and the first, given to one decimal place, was 0.4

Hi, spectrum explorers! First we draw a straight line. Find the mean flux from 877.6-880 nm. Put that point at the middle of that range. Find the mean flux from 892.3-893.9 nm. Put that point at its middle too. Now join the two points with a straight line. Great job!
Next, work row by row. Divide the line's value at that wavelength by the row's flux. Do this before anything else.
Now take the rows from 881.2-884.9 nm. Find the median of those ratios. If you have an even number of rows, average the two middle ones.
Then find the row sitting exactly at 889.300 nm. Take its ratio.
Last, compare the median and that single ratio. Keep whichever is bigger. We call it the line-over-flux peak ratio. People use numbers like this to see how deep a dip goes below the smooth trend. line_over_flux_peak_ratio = 1.09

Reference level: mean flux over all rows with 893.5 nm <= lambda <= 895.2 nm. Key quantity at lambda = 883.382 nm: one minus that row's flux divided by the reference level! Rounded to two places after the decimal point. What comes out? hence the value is 0.01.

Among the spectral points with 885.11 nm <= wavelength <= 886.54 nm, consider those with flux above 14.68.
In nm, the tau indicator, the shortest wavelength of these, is 885.214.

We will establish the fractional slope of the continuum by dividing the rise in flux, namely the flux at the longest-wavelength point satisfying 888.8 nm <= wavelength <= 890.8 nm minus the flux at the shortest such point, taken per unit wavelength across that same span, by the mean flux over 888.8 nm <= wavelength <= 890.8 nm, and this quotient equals 0.02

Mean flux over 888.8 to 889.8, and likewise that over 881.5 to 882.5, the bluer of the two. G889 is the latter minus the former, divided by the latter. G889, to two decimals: 0.08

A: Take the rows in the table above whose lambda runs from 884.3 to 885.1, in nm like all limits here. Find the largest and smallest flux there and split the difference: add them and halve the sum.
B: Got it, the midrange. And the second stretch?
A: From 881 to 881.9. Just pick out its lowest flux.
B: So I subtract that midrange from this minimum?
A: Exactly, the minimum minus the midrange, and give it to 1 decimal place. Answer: -1.8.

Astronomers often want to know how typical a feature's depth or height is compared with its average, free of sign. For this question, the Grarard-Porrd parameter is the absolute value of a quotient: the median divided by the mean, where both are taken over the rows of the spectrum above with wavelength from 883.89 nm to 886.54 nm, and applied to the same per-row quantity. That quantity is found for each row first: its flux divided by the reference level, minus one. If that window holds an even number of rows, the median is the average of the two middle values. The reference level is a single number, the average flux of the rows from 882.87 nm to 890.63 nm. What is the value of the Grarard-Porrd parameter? 1.0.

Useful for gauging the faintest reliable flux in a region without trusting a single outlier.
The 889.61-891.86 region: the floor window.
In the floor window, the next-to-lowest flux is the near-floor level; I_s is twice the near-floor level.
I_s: 27.7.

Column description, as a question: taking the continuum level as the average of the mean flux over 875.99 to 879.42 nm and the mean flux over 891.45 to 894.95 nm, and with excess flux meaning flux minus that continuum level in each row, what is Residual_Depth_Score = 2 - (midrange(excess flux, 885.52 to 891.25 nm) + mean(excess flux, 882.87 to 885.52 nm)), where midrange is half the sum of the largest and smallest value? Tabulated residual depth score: 1.8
